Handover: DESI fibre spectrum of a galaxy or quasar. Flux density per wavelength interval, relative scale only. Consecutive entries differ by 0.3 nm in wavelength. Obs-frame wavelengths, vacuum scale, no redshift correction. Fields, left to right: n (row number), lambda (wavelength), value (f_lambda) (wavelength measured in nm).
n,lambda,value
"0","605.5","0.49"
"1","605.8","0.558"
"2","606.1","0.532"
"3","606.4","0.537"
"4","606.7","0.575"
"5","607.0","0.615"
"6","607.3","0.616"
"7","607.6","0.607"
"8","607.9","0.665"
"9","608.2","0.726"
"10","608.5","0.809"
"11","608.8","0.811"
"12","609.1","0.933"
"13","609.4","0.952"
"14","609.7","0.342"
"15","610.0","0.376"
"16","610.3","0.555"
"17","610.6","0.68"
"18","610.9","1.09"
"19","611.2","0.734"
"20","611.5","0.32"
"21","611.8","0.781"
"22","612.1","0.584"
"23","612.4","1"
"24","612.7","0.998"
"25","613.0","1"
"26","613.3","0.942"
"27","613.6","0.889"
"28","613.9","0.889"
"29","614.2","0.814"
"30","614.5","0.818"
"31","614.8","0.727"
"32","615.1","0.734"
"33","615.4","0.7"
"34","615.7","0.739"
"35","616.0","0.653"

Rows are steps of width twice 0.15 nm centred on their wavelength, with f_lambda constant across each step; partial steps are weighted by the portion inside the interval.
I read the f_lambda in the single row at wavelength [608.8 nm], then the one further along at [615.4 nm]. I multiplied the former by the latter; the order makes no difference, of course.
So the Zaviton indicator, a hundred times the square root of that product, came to 75.3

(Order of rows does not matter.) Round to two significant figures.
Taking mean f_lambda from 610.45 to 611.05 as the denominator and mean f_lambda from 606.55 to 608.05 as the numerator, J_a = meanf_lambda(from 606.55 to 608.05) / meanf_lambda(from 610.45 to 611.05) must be 0.70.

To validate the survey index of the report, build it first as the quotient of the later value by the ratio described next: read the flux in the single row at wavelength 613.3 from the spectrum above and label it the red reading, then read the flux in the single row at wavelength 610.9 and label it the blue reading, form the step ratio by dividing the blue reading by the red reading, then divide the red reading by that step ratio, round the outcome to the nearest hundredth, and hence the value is 0.81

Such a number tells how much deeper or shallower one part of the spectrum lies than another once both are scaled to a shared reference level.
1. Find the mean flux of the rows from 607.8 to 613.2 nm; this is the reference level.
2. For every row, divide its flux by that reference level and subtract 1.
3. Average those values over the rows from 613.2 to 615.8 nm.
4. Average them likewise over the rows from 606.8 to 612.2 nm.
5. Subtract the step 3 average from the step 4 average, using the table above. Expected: -0.17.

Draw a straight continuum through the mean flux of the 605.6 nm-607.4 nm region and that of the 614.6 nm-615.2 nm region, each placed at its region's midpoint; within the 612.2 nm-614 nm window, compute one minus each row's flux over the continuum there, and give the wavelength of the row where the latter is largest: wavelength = 613.9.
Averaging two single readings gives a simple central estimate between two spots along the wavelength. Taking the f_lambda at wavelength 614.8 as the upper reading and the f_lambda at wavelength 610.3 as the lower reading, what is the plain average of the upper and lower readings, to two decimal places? 0.64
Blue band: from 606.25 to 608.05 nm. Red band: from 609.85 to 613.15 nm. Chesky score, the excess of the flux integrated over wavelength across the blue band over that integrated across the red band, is -1.4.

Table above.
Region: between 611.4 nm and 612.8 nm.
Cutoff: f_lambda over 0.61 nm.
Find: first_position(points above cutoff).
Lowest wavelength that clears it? 611.8 nm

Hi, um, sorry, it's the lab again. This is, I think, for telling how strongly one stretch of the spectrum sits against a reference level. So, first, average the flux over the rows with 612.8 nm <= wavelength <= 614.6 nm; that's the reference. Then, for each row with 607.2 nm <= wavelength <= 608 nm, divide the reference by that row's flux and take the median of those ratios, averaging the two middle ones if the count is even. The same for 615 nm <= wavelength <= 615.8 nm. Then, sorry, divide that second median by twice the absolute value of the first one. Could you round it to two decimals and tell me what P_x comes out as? 0.42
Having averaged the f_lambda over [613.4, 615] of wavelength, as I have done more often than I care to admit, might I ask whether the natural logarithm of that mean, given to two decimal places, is -0.19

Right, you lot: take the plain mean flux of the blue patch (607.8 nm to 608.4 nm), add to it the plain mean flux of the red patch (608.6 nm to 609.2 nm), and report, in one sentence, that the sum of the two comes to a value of 1.57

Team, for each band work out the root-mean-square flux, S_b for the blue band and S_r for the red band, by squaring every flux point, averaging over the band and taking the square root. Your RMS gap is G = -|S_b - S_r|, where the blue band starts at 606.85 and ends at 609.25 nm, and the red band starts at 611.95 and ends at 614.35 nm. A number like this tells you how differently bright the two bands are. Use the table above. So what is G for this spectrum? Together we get -0.168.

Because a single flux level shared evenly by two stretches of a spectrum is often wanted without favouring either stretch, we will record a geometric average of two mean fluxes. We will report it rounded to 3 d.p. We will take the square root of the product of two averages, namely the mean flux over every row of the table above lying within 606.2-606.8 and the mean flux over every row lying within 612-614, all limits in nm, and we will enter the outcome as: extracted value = 0.708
